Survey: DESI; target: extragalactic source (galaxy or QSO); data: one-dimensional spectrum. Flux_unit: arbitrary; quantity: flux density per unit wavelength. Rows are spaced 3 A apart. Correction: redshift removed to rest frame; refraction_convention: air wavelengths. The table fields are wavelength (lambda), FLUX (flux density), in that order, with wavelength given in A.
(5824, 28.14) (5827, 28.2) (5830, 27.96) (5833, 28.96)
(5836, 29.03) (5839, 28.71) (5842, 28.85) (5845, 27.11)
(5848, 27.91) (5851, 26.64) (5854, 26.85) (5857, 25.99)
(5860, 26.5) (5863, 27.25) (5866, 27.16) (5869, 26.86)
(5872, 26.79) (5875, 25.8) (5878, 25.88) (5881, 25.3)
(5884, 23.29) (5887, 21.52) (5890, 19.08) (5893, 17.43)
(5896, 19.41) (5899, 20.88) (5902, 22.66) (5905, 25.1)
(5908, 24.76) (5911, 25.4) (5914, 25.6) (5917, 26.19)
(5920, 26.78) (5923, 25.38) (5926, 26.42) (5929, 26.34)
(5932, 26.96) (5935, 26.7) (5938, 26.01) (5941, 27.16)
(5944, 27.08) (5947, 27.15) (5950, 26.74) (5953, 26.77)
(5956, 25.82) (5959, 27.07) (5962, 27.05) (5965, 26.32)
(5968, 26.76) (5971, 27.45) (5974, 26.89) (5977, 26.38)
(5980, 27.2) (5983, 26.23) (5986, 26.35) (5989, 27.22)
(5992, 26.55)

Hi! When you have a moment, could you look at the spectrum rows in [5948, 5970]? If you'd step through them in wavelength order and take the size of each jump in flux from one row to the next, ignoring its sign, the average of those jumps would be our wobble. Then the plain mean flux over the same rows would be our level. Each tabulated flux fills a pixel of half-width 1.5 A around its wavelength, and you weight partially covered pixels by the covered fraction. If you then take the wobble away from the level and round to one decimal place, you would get 26.1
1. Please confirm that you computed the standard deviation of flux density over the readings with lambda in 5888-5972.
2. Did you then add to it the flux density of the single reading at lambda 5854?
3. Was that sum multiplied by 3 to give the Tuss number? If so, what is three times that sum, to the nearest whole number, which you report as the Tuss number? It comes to 89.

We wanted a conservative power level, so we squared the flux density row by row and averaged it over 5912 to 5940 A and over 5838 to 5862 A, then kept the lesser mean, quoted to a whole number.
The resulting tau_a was 690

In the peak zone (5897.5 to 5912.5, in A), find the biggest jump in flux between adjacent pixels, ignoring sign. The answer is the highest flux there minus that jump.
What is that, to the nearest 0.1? 23.0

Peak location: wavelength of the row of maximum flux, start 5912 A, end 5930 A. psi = 5920 A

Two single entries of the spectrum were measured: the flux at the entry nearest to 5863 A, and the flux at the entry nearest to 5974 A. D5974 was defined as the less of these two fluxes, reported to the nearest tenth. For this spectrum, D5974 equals 26.9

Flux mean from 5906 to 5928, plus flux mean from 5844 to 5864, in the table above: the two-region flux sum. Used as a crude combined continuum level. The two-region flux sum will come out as 52.7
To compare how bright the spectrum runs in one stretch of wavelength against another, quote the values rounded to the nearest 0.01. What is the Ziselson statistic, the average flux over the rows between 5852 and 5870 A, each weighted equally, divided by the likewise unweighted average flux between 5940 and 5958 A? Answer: 1.00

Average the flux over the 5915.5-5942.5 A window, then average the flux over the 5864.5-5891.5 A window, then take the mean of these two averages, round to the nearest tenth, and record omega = 25.5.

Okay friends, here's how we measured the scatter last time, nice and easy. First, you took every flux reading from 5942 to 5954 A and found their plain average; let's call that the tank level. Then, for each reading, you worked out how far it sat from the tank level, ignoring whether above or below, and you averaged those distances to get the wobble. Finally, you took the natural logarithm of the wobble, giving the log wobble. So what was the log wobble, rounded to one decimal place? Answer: -1.7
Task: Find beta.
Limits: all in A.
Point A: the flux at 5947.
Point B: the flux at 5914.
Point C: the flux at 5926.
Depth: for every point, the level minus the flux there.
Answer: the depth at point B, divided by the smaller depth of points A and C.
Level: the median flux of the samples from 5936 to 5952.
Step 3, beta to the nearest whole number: -21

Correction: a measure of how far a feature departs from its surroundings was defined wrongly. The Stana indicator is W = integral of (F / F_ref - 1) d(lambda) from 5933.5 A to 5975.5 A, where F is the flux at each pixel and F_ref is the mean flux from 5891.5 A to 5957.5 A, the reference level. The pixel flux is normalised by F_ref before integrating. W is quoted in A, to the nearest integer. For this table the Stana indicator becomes 3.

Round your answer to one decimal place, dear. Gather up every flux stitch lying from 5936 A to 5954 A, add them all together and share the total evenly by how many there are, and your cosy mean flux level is 26.8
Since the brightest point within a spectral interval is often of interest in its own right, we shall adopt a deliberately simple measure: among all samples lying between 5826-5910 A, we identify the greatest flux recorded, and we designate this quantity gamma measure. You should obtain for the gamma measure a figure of 29.03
